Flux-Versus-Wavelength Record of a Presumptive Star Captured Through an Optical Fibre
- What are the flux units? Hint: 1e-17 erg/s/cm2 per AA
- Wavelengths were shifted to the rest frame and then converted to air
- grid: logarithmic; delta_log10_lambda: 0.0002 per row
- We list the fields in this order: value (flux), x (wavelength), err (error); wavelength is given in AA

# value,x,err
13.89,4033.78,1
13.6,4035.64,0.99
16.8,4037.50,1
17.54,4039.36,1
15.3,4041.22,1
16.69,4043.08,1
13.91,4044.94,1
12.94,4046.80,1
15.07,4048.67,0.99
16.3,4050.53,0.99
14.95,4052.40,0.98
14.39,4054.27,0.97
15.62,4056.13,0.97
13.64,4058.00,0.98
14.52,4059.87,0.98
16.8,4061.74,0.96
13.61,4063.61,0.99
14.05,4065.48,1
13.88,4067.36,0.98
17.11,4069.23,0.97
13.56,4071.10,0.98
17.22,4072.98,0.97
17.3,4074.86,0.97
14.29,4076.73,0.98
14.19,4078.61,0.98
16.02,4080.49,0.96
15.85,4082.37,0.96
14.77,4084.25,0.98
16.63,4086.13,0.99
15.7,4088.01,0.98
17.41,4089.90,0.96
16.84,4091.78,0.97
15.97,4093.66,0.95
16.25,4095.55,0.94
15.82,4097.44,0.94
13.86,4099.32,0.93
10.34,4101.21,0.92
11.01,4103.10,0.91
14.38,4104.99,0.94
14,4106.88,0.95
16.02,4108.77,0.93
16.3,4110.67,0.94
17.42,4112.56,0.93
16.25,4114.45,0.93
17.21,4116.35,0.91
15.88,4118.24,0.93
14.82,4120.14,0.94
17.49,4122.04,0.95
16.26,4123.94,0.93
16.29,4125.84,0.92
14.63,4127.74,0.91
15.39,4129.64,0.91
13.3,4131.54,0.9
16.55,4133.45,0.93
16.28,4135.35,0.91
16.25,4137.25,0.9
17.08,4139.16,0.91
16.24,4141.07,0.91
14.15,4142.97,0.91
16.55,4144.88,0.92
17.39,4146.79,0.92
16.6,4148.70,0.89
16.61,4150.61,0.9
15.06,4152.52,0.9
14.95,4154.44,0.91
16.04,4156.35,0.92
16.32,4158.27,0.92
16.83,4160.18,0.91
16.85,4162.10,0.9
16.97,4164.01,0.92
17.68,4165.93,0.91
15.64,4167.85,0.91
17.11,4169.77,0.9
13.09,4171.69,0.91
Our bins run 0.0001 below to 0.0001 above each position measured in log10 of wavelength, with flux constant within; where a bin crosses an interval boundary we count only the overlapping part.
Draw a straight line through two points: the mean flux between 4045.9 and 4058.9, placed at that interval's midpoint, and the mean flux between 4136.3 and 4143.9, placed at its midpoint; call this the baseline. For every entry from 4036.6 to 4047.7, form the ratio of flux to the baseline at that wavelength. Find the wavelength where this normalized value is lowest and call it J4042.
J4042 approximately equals 4046.80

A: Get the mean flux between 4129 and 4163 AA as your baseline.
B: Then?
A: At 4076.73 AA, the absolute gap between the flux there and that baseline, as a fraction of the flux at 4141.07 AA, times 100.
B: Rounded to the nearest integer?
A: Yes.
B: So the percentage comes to 11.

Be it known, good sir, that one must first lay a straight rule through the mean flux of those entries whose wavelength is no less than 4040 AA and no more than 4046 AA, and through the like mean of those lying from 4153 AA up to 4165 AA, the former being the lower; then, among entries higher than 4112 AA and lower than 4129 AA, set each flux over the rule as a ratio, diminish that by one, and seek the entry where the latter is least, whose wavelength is 4127.74 AA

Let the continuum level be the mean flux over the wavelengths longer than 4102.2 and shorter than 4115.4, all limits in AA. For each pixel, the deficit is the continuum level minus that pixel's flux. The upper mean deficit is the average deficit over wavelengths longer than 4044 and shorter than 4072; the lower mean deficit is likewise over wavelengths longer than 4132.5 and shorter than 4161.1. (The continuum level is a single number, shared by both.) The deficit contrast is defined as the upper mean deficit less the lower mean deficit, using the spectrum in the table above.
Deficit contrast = 1.5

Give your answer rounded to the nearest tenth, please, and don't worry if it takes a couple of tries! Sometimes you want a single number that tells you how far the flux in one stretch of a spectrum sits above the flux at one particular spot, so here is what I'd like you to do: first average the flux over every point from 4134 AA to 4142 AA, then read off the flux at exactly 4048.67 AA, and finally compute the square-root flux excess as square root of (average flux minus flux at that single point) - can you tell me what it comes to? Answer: 1.2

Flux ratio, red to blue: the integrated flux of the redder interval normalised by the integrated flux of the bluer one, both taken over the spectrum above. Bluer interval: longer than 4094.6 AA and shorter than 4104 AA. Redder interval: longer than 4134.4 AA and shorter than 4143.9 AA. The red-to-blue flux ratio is 1.20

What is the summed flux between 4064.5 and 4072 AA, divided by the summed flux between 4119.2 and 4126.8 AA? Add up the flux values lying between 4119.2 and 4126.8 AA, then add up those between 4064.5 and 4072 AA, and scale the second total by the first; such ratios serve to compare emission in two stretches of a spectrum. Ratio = 0.90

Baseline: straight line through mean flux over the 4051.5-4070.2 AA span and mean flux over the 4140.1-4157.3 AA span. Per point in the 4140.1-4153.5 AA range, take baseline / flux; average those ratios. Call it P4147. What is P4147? 0.99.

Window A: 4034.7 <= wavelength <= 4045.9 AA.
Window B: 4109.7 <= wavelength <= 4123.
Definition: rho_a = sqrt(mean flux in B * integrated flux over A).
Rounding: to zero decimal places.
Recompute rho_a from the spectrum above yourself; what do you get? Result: 54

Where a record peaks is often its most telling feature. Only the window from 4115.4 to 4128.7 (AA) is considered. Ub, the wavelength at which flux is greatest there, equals 4122.04 AA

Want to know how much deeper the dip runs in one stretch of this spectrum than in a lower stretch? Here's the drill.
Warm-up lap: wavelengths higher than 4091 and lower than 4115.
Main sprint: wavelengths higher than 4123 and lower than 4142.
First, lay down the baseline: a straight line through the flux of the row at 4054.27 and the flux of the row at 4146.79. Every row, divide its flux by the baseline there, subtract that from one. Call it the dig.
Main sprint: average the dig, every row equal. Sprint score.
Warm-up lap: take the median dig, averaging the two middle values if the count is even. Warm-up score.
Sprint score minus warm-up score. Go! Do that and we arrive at 0.059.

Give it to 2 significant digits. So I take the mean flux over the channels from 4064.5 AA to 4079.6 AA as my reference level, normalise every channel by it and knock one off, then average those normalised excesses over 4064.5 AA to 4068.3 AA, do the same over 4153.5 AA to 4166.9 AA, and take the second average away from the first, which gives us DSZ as -0.17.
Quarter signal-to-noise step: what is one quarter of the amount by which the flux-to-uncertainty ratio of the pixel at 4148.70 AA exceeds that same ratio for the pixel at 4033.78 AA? 1.2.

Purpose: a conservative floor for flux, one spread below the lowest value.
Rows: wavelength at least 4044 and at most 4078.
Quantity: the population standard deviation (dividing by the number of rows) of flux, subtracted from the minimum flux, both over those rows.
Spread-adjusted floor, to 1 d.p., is 11.6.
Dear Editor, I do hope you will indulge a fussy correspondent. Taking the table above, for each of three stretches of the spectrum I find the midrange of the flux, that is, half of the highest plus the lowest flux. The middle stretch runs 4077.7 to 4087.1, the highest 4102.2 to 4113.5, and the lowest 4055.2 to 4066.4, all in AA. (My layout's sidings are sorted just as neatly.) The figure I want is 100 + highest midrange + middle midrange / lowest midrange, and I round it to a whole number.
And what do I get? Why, 115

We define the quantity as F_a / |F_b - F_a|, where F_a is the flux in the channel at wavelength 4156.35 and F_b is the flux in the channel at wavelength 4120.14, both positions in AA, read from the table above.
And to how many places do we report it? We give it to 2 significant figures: 13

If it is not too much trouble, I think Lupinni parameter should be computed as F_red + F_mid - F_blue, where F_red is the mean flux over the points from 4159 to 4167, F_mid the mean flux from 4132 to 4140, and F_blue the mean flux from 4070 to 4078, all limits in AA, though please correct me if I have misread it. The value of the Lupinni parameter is 18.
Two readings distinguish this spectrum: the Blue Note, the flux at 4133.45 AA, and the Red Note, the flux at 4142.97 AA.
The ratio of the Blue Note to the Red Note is 1.17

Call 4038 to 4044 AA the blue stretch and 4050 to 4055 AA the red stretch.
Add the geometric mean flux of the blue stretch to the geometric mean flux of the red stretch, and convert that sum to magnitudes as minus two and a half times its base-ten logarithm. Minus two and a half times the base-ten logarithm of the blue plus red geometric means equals -3.752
